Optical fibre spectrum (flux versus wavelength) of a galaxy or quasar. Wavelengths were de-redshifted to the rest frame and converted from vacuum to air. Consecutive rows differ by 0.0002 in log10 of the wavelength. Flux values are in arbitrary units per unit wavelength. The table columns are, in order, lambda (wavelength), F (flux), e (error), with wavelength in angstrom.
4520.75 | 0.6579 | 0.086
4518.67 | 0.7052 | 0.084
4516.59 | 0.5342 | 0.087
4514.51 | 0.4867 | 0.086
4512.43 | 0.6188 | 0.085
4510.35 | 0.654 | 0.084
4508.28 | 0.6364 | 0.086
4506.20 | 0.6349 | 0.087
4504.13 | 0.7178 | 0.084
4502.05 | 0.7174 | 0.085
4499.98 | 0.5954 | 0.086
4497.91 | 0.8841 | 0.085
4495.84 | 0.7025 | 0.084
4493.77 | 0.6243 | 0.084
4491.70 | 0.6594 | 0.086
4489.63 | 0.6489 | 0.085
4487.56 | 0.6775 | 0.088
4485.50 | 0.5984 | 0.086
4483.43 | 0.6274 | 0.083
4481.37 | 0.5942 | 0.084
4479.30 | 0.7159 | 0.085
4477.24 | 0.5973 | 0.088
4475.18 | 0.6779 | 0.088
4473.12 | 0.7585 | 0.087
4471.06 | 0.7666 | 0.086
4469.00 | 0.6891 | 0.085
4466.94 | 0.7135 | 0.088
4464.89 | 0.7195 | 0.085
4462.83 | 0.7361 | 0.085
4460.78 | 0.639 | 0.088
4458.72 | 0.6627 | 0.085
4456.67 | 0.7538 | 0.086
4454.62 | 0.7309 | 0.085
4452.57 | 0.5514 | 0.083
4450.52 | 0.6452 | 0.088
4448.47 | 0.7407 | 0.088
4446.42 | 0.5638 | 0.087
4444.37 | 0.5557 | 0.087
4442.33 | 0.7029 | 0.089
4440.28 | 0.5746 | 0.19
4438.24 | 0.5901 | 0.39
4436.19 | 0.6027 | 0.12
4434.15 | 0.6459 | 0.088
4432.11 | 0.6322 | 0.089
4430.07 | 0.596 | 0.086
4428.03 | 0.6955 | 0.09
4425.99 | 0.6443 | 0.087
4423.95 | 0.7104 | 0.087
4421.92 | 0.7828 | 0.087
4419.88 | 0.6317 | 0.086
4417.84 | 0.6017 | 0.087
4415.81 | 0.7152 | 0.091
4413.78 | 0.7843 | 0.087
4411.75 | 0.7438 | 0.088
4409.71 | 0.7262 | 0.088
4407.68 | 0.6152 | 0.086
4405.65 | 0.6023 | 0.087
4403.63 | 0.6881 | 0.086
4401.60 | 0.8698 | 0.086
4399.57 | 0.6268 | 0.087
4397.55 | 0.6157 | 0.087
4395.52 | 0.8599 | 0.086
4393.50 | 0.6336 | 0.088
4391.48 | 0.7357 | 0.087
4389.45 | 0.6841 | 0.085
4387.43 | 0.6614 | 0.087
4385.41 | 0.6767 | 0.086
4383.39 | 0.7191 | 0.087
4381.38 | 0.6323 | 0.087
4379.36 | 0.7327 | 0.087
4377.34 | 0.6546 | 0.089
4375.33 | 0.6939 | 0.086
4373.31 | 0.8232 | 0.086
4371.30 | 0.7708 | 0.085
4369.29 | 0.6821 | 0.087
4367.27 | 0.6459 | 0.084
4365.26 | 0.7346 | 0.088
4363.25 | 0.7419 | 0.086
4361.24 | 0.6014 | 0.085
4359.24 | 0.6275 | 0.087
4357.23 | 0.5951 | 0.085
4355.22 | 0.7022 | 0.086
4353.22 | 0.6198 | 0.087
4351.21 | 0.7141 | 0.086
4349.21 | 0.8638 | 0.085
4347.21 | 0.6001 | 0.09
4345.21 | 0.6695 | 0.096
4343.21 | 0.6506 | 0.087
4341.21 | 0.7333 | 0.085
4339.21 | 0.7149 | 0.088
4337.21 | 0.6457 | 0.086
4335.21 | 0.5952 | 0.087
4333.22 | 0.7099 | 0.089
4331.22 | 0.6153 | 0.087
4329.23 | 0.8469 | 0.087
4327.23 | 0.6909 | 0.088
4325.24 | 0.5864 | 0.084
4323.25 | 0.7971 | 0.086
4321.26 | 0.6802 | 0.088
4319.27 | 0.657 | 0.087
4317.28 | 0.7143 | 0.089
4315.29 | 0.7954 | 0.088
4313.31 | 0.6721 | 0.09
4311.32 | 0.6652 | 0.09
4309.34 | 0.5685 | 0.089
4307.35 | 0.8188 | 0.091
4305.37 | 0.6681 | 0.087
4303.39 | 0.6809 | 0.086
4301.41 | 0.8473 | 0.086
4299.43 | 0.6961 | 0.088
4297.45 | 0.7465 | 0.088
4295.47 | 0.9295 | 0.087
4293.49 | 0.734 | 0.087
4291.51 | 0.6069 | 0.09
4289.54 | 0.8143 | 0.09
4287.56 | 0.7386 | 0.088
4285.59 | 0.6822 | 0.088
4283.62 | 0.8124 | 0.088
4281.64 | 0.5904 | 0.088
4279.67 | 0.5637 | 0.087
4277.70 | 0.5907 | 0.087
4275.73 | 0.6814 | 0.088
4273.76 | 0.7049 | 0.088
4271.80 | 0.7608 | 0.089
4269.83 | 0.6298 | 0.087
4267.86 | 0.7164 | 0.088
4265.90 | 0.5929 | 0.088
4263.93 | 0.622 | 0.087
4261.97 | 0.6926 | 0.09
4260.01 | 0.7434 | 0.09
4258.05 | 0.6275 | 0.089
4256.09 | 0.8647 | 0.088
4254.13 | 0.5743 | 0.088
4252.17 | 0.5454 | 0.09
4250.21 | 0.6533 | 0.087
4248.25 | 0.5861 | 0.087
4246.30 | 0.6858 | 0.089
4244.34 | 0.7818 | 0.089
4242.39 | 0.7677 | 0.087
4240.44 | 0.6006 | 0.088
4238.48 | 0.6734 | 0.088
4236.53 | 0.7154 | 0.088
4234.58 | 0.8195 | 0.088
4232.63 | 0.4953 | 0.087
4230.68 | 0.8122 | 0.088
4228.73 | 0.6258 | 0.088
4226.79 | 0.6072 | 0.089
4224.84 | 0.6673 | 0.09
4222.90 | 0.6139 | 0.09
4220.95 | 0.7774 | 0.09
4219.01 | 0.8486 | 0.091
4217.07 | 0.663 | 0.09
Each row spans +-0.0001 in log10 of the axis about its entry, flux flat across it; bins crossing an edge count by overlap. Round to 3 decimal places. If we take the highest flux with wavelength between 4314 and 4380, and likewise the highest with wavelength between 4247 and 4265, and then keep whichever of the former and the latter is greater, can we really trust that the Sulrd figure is 0.865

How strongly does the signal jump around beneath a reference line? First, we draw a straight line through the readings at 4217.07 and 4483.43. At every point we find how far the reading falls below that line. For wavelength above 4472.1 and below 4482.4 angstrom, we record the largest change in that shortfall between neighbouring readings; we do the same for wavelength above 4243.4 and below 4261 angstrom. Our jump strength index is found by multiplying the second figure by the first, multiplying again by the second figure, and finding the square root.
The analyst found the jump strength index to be 0.10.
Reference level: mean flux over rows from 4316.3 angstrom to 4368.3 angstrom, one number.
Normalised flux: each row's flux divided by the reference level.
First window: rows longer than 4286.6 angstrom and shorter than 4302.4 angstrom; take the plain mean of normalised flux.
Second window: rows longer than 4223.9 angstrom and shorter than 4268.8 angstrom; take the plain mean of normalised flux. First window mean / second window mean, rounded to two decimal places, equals 1.14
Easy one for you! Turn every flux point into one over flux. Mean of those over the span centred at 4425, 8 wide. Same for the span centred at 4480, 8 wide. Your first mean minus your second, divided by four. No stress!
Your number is -0.04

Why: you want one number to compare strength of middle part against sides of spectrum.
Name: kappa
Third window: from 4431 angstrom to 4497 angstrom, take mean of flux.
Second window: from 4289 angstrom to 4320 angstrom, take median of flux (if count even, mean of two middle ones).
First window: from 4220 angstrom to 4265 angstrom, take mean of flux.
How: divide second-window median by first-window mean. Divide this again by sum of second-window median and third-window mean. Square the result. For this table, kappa 0.58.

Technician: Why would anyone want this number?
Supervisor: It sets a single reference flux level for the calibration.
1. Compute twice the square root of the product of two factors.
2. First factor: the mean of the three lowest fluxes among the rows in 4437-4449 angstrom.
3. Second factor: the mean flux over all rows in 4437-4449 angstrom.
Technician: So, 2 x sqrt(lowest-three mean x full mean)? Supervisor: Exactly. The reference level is 1.18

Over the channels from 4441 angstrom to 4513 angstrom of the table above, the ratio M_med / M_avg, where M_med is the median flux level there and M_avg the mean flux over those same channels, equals 0.987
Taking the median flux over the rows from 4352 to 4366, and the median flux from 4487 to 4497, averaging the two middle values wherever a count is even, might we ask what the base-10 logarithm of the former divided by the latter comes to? -0.022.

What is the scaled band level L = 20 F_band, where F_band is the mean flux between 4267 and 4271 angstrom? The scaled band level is 13.5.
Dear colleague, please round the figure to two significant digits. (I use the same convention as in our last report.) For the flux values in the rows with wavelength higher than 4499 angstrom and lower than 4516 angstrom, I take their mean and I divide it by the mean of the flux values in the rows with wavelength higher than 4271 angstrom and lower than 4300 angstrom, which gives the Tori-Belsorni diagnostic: 0.89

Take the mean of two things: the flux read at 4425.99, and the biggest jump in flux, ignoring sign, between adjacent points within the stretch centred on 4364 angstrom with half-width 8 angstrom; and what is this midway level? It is 0.392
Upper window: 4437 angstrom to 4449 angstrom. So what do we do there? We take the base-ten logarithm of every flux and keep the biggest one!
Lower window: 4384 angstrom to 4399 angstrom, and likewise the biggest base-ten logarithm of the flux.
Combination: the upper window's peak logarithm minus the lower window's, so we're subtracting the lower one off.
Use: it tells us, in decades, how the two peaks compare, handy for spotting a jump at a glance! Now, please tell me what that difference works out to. -0.065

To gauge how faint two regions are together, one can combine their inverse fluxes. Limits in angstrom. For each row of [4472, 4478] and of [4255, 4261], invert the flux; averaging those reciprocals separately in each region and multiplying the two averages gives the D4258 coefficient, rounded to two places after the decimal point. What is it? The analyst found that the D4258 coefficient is 2.03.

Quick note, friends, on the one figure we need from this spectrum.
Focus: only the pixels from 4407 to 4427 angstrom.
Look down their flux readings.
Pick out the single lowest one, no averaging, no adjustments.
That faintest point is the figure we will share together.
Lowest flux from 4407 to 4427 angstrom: 0.6017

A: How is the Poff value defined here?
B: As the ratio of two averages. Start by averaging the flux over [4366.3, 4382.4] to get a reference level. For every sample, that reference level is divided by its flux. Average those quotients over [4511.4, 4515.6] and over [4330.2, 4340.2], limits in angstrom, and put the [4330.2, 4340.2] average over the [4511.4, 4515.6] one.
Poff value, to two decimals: 0.83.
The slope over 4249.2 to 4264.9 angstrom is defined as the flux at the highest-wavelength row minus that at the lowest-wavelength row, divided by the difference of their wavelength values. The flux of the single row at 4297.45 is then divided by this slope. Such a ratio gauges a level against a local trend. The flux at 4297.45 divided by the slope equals -327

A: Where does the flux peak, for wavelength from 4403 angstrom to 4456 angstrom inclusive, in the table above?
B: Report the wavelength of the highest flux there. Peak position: 4413.78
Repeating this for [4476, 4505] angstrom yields 4497.91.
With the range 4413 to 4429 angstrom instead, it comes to 4413.78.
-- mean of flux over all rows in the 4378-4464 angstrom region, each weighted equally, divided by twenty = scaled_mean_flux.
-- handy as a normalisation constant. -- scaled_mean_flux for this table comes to 0.0337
